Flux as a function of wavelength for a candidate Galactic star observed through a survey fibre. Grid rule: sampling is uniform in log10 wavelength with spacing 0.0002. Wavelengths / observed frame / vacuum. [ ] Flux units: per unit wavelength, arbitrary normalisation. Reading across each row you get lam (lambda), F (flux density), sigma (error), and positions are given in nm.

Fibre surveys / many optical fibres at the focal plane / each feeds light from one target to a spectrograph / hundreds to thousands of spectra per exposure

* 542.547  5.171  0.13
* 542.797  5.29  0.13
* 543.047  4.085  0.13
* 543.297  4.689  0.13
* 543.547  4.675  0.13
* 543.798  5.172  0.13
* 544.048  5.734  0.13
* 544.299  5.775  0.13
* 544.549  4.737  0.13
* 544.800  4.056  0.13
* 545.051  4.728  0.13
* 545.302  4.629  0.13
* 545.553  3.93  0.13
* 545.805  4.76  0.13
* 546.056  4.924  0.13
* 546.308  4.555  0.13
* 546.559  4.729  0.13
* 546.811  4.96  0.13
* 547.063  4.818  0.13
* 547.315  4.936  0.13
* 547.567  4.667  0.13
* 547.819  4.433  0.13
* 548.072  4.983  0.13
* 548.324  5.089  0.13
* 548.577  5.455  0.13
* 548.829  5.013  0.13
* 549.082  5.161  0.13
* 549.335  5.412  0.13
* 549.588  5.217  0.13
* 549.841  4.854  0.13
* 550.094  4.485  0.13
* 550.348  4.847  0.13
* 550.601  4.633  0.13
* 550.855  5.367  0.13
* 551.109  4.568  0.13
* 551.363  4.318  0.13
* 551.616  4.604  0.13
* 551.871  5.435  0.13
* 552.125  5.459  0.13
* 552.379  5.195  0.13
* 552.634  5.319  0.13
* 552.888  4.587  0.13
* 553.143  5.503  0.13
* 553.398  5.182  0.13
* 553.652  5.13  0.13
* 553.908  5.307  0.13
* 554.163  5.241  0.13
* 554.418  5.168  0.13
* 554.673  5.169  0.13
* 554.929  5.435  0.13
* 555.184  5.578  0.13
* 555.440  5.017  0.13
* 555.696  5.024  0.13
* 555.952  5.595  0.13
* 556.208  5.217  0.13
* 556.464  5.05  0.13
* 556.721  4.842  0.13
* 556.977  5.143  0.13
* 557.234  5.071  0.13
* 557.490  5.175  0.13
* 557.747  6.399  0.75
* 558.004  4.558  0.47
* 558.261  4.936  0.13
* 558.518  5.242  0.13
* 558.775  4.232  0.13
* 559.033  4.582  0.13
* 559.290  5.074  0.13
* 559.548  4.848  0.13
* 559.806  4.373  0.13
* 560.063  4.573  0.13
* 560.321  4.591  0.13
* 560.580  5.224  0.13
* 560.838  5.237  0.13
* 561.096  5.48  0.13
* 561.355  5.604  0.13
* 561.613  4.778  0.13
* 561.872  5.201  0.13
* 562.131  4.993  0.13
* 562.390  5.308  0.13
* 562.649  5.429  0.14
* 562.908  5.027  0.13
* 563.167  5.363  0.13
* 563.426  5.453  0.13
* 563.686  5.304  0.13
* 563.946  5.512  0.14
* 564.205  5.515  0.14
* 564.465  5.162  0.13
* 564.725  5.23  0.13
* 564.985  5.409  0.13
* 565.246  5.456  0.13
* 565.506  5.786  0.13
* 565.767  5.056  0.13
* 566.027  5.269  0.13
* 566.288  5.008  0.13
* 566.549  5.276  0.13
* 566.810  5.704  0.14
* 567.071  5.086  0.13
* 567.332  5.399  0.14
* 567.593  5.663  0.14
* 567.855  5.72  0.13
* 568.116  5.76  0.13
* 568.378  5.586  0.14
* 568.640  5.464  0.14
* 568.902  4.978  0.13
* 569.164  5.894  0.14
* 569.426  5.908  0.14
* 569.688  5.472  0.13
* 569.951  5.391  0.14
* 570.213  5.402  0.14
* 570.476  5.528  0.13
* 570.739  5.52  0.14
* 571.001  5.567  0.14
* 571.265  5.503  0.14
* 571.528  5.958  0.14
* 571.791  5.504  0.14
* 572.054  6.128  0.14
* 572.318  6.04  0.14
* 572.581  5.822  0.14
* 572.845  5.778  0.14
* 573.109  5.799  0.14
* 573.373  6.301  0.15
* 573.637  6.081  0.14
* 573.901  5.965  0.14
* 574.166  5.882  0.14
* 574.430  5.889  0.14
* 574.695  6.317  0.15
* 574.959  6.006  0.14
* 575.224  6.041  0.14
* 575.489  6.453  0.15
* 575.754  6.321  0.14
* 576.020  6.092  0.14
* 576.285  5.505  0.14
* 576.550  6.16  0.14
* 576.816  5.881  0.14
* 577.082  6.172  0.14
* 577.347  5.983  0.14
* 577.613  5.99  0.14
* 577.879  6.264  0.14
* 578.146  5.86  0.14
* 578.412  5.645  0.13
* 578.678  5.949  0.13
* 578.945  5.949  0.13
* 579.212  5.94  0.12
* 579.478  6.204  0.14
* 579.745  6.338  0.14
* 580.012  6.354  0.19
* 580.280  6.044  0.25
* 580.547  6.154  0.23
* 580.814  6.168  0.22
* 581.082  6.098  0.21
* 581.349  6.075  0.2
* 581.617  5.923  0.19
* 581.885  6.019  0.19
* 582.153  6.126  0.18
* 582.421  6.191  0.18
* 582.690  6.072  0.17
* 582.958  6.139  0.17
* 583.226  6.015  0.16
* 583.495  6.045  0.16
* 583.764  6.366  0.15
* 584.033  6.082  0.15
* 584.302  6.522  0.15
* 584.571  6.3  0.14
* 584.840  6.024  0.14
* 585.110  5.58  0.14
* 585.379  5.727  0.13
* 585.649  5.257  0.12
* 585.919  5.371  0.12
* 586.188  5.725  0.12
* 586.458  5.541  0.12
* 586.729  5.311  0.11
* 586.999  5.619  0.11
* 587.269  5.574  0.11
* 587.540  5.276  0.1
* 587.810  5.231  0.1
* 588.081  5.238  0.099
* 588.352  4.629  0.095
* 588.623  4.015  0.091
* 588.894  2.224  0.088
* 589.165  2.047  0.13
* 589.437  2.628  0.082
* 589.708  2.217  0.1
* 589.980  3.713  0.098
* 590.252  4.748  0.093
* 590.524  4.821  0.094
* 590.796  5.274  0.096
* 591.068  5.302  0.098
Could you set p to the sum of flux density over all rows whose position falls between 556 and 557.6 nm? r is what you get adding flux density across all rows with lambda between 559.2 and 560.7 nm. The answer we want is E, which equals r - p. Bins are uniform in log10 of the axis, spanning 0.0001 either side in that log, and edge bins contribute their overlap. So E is -1.8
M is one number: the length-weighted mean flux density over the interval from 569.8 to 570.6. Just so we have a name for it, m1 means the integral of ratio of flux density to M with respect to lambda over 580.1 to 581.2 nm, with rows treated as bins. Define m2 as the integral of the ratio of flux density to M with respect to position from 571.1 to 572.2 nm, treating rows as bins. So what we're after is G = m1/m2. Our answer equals 1.06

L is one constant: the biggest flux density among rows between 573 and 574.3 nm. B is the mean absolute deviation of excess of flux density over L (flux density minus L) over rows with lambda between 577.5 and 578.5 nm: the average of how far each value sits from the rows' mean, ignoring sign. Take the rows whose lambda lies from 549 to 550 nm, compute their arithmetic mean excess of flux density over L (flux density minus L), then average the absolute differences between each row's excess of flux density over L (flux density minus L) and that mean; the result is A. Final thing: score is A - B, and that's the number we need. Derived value -0.03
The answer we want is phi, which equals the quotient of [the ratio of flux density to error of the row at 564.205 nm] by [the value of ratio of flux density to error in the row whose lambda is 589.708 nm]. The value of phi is 1.8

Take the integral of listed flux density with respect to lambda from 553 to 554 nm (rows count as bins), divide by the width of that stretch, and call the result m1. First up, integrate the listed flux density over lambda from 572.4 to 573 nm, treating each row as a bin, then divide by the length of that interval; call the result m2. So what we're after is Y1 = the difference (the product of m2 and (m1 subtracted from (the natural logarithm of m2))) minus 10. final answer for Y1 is -30.4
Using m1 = 5.3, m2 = 5.82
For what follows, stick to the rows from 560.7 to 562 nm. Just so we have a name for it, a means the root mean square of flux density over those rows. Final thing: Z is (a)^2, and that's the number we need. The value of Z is 27.7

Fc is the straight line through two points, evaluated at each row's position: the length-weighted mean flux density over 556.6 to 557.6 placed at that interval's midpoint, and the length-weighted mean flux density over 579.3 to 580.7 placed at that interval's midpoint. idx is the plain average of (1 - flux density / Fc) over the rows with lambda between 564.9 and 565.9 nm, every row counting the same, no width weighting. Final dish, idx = 0.009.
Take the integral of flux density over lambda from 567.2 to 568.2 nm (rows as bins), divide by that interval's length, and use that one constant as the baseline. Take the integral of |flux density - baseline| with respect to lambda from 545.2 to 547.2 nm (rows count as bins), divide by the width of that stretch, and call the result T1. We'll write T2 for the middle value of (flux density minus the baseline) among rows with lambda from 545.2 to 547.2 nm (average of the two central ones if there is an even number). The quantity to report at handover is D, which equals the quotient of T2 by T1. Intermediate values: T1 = 1.0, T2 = -0.9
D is -0.92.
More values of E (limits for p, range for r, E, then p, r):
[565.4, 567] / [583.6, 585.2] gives 4.8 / 32.1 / 36.9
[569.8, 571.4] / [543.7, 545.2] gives -2.7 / 32.9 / 30.2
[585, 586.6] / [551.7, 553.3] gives -1.7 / 33.2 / 31.5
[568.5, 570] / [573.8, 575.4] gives 3.0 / 33.1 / 36.1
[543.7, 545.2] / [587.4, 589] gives -3.6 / 30.2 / 26.6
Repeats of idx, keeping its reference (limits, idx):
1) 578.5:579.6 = 0.025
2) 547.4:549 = -0.071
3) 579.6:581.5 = 0.010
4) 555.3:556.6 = -0.036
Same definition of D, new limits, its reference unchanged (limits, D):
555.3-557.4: -1.12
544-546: -0.97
